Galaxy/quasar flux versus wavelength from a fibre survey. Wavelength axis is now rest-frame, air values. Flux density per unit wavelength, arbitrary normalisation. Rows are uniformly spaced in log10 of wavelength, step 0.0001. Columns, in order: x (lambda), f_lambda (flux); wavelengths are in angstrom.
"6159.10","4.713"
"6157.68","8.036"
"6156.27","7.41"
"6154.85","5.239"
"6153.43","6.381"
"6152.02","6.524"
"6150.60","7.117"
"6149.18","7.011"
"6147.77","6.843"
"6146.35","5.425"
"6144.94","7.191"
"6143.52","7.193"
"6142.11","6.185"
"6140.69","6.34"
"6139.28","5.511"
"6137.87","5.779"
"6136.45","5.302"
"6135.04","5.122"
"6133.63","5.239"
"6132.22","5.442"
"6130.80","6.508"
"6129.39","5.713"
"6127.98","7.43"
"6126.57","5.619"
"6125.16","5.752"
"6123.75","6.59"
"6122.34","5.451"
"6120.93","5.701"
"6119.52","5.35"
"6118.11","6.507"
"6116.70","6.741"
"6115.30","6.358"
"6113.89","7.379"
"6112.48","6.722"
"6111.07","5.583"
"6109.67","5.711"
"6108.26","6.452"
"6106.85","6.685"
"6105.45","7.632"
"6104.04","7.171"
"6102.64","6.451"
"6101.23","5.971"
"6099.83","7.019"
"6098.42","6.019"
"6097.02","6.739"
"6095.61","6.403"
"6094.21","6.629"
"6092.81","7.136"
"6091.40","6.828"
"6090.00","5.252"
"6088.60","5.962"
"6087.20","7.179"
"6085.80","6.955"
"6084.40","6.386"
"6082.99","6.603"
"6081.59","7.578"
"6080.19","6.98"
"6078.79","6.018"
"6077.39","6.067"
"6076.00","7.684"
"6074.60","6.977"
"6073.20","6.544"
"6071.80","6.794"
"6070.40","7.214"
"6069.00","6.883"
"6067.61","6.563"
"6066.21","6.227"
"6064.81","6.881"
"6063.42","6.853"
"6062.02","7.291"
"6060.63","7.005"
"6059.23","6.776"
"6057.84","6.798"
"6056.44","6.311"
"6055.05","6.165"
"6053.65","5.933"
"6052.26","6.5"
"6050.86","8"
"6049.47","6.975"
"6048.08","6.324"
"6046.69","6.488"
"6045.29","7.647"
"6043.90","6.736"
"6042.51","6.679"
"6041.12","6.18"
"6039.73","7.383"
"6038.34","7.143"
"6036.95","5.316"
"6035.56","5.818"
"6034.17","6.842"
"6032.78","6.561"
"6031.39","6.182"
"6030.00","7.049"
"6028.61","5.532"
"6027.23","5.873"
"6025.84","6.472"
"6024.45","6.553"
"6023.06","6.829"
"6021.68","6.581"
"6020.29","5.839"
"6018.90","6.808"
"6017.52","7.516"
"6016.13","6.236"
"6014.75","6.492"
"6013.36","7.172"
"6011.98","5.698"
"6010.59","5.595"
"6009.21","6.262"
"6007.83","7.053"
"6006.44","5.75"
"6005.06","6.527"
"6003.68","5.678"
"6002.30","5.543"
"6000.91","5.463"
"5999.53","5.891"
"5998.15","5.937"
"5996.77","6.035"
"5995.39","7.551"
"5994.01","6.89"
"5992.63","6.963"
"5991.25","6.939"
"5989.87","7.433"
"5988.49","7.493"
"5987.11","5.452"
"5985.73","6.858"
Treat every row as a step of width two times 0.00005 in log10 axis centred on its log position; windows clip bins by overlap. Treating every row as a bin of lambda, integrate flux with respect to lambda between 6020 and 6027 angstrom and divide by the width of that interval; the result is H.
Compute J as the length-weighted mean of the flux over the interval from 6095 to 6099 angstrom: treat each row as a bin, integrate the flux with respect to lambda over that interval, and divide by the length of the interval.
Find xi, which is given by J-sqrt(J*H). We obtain -0.03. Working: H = 6.4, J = 6.4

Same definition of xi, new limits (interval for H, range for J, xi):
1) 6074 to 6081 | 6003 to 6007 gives -0.37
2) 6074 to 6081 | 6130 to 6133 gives -0.40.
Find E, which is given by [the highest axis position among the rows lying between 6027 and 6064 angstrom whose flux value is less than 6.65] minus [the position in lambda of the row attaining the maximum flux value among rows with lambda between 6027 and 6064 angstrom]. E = 5.6 angstrom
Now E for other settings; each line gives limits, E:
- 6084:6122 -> 15.5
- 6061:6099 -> 22.4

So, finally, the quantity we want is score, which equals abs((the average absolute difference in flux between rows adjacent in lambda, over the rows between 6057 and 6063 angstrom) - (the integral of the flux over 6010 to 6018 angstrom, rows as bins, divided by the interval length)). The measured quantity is 6.25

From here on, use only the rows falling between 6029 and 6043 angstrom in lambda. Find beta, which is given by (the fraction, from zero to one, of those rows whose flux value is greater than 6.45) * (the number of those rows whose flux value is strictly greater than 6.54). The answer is 3.6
